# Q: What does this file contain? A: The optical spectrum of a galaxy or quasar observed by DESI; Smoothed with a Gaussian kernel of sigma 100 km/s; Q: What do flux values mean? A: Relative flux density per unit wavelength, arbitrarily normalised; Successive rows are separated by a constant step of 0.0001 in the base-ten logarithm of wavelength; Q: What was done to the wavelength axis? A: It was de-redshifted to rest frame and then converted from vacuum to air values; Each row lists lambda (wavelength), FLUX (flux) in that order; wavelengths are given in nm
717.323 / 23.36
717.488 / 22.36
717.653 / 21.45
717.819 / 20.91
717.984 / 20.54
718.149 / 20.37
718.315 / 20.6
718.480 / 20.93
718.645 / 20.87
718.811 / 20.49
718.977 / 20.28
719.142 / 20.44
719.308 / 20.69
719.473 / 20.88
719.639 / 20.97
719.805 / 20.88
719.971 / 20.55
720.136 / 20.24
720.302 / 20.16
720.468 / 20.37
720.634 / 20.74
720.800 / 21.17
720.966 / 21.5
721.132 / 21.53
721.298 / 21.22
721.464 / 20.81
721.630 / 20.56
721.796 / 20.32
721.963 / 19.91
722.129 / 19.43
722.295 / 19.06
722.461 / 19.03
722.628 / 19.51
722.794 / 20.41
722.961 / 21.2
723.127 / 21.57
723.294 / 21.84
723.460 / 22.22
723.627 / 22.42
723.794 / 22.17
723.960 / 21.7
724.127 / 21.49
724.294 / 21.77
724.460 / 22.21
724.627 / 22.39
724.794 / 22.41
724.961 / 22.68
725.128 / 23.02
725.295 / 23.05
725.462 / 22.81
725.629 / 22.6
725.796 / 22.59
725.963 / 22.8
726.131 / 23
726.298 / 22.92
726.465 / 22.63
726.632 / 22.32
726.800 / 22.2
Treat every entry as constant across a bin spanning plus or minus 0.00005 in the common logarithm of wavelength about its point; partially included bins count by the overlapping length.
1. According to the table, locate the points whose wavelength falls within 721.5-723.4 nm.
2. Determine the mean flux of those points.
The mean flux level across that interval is 20.3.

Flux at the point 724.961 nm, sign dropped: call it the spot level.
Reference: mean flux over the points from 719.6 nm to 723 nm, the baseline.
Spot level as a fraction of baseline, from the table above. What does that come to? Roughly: 1.11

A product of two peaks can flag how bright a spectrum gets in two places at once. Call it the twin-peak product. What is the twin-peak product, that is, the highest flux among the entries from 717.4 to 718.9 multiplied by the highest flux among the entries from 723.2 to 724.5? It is 501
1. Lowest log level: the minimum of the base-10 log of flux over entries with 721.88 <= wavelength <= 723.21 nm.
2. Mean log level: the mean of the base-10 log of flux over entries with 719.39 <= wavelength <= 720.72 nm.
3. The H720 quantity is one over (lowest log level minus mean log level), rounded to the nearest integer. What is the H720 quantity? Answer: -29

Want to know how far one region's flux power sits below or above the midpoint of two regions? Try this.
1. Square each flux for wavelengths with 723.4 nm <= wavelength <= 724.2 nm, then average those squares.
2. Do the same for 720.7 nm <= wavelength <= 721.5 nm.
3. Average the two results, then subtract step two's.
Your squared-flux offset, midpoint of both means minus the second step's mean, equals 16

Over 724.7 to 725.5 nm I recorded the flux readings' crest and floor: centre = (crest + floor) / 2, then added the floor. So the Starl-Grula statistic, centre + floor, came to 45.1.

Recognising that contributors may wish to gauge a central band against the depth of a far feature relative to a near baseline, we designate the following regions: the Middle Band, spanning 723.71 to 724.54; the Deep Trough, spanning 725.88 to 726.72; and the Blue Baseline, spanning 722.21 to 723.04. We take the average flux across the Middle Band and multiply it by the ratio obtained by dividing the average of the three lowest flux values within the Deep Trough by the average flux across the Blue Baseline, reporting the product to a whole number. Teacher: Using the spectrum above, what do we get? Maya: 25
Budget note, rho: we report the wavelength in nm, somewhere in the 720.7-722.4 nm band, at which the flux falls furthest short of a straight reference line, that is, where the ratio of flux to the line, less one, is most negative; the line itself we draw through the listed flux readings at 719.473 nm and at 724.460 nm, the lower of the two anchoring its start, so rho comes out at 722.295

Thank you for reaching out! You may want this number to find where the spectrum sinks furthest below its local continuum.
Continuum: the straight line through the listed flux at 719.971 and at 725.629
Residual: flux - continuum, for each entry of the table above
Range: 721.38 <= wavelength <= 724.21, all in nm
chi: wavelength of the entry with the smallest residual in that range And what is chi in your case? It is 722.461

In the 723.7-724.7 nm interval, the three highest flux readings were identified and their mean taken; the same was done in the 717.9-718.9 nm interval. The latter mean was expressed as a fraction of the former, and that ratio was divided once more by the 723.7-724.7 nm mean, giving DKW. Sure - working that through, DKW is 0.042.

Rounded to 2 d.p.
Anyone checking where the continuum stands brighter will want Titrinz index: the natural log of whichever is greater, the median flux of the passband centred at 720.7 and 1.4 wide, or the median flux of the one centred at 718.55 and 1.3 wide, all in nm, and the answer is 3.04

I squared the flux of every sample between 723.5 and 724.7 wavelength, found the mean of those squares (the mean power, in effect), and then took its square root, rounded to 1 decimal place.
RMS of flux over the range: 22.0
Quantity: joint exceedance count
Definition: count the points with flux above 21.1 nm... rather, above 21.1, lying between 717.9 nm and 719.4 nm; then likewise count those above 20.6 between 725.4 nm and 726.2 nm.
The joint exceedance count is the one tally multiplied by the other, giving 0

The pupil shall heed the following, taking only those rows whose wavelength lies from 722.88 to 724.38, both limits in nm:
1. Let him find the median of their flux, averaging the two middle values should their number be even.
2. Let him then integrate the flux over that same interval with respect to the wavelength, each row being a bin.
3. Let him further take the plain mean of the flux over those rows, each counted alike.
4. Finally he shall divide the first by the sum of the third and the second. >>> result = 0.399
